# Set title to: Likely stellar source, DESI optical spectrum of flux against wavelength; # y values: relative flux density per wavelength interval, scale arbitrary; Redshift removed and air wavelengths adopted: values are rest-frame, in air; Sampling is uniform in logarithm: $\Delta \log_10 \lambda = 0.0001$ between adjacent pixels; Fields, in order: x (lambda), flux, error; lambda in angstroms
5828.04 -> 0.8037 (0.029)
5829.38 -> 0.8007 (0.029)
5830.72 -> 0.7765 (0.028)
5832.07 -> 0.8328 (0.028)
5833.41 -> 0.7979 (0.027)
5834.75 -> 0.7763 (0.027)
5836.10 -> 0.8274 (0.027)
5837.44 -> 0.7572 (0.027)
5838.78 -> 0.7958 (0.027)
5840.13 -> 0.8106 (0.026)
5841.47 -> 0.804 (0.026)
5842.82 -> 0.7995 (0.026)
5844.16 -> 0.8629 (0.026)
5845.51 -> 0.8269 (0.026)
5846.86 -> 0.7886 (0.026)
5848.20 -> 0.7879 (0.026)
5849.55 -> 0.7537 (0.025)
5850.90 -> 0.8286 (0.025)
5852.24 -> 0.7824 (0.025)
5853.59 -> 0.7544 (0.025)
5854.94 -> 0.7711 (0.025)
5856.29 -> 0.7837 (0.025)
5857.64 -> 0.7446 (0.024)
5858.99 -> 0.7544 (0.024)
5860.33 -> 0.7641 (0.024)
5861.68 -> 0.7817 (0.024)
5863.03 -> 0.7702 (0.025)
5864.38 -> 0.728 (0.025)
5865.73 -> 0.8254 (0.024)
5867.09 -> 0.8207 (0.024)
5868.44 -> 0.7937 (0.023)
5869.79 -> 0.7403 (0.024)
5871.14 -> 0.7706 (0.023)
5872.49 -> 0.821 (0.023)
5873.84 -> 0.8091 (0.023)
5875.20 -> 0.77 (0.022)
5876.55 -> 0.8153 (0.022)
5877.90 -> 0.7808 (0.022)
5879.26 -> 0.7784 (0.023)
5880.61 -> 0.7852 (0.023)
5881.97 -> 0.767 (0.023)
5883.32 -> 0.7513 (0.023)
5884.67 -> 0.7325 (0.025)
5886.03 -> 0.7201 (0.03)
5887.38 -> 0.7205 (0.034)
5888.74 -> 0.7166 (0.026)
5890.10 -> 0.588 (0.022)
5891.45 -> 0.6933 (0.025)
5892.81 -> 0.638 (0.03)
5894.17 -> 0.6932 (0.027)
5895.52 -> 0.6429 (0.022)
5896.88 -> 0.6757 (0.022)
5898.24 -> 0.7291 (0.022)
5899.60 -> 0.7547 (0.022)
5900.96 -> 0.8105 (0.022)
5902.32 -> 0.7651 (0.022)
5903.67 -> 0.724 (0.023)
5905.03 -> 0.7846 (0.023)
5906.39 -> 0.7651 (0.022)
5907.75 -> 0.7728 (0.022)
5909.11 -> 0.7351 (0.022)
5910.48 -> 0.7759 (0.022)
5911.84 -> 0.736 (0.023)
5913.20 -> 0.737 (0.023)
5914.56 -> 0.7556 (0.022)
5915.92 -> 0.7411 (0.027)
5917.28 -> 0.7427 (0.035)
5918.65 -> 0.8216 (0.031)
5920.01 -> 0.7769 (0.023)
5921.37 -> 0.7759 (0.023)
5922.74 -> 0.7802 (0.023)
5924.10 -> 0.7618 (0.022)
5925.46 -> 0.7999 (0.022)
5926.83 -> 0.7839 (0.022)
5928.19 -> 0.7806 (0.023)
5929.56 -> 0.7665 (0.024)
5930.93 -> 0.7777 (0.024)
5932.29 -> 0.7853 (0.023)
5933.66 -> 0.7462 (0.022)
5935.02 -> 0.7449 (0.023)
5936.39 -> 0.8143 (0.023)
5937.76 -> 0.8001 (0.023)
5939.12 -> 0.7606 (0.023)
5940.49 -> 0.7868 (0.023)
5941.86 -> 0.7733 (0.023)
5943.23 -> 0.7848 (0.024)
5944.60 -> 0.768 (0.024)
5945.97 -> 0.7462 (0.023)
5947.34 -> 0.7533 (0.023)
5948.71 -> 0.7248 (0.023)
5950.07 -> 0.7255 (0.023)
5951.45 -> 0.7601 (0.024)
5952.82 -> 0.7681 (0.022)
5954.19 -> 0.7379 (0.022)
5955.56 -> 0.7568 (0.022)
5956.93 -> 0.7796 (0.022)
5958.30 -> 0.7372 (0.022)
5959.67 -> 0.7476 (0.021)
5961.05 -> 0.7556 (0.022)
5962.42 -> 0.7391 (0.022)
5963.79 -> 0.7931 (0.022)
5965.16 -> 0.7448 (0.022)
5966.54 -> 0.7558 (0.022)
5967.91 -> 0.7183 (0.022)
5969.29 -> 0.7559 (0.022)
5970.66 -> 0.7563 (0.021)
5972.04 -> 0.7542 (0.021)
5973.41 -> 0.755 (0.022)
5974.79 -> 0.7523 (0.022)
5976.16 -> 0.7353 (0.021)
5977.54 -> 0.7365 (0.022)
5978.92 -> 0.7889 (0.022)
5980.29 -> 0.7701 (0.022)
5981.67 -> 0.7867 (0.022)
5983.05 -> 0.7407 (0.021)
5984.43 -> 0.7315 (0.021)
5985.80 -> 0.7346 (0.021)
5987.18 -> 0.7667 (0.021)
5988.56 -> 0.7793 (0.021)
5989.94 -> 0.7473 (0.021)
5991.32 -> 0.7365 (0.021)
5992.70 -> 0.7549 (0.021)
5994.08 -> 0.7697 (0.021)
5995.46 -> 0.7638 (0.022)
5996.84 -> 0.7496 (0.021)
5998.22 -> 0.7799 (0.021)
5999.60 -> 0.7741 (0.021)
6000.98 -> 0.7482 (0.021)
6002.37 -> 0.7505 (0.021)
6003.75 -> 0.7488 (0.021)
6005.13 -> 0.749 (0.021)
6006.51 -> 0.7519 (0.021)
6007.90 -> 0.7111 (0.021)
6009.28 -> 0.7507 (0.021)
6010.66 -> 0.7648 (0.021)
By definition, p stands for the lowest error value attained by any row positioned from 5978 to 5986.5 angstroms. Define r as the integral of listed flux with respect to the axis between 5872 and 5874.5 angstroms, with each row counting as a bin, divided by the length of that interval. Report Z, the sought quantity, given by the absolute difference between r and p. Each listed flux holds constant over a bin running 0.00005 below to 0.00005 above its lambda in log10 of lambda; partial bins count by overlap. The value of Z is 0.794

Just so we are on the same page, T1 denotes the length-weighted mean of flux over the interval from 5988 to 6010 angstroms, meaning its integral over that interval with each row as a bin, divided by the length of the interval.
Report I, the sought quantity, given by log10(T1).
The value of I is -0.1226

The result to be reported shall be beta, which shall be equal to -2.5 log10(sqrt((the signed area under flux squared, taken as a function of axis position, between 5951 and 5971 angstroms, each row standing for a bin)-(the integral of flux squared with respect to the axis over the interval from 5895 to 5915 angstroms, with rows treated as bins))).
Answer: 0.77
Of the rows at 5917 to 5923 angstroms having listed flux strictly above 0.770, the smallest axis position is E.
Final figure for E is 5918.65 angstroms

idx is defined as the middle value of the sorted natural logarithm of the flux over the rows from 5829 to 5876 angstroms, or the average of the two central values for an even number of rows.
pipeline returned -0.238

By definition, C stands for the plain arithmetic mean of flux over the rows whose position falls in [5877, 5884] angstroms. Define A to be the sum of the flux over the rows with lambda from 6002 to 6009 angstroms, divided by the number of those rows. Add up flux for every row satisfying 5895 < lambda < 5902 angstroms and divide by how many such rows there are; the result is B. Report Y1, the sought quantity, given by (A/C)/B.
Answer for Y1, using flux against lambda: 1.33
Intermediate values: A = 0.742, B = 0.723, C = 0.773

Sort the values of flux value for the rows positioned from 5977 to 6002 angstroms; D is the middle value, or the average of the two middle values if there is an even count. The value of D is 0.759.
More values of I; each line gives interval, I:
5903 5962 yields -0.1170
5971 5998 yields -0.1216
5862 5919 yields -0.1252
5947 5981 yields -0.1237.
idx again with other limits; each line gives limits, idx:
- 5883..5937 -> -0.284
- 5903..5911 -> -0.263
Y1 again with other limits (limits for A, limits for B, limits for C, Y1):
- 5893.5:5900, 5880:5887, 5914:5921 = 1.21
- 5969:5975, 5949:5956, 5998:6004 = 1.32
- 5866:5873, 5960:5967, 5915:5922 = 1.35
